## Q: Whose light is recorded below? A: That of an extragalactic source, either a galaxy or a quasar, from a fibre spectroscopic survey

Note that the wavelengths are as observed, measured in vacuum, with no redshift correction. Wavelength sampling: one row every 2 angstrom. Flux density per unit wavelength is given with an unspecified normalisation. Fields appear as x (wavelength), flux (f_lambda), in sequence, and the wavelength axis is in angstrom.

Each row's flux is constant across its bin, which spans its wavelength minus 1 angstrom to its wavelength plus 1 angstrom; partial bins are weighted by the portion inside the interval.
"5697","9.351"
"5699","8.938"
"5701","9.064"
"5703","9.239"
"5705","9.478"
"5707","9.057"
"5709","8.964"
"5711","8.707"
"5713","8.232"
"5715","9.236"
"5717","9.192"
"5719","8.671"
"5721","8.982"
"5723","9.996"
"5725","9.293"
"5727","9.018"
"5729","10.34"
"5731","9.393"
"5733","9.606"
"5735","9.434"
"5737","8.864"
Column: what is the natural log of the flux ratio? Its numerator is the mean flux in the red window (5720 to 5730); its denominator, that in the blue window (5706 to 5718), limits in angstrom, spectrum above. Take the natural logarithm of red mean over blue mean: 0.07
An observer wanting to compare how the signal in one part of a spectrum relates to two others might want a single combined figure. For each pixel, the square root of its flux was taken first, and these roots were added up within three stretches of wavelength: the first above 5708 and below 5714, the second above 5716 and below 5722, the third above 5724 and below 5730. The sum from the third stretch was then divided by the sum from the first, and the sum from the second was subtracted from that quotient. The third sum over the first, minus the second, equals -7.92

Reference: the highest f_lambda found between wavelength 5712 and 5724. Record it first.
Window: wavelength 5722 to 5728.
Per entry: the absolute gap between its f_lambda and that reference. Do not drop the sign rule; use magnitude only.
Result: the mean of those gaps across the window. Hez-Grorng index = 0.56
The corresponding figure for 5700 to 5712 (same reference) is 0.91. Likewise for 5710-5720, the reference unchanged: 1.19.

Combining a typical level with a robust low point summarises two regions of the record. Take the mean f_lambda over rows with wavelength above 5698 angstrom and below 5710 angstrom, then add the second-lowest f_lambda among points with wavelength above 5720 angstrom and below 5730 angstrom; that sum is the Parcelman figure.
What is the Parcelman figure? 18.1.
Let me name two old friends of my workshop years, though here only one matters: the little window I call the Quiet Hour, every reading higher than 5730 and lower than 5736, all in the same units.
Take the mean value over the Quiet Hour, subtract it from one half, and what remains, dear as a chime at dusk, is -9.0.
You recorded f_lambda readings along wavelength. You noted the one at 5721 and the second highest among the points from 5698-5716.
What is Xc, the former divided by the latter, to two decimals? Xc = 0.97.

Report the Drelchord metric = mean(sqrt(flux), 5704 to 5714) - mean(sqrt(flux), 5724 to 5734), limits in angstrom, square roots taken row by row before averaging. -0.11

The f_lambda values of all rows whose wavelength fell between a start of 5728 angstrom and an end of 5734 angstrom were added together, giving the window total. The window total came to 29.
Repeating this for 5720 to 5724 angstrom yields 19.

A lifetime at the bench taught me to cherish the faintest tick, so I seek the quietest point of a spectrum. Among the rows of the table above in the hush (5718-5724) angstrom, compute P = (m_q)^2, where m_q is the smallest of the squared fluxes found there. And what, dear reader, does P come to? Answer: 5653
